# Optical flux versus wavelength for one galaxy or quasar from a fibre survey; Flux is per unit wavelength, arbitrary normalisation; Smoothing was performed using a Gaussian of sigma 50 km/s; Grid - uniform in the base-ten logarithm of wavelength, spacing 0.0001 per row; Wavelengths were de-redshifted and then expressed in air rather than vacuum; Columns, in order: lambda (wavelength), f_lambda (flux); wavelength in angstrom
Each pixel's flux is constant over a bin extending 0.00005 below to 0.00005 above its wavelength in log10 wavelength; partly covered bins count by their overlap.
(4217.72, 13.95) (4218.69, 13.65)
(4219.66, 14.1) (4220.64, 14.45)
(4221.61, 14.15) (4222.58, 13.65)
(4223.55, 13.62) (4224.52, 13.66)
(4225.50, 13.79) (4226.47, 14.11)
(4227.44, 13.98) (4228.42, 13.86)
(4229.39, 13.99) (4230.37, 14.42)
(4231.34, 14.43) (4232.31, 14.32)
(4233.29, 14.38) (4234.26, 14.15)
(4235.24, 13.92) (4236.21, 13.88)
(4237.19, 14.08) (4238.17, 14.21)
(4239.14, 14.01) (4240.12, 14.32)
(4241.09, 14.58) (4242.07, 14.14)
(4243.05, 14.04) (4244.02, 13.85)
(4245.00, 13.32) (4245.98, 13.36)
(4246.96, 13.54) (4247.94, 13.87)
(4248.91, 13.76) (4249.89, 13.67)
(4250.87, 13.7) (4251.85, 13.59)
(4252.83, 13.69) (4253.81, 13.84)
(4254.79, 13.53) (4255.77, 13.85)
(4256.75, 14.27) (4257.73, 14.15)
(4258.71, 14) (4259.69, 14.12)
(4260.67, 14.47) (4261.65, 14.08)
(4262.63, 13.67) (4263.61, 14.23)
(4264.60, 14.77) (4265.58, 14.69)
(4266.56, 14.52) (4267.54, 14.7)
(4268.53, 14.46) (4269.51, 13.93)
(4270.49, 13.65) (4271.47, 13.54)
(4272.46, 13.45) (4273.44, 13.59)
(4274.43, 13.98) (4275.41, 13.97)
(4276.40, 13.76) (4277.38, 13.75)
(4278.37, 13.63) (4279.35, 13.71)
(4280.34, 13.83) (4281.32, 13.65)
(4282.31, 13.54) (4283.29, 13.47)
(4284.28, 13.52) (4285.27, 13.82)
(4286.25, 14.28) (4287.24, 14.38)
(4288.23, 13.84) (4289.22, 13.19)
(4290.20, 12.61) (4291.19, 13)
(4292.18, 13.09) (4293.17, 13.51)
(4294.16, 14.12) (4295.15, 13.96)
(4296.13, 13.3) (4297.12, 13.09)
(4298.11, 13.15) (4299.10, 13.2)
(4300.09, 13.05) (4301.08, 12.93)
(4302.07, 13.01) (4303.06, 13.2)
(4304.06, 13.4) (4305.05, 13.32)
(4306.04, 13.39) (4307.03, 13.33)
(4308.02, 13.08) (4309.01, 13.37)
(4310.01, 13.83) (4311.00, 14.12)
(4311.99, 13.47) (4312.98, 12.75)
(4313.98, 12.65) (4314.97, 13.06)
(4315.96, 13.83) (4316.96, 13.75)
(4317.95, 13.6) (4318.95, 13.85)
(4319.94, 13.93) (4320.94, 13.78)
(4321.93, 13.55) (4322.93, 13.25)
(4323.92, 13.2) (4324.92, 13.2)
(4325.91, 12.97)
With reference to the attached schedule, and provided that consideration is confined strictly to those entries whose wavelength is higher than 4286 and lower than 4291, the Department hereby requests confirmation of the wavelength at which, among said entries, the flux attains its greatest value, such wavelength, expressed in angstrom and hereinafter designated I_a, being 4287.24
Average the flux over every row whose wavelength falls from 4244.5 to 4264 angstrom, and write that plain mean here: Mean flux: 13.8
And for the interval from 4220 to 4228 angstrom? 13.9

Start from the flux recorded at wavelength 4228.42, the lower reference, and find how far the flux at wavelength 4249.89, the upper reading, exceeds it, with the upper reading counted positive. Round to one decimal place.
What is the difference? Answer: -0.2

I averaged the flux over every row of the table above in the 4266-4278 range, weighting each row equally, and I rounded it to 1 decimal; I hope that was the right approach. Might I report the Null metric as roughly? 13.9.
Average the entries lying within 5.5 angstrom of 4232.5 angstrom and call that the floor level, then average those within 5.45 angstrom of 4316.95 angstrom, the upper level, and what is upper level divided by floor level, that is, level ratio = 0.954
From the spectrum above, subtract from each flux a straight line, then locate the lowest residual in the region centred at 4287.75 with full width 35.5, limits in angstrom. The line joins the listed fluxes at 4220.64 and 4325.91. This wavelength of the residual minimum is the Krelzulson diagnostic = 4290.20 angstrom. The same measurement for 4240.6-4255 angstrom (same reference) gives 4245.00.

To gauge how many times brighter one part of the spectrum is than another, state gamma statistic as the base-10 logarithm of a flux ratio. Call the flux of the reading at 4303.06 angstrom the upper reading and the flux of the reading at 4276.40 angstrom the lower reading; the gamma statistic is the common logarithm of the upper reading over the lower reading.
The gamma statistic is -0.018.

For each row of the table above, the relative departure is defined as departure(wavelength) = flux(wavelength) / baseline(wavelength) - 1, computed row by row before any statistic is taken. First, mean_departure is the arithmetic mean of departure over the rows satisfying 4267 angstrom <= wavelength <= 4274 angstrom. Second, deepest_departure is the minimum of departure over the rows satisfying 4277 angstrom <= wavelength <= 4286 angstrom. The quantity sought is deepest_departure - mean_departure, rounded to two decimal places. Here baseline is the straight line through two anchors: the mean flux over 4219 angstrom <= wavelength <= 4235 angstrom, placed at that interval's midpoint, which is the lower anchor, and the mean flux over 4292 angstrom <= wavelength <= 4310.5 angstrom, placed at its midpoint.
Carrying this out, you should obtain -0.02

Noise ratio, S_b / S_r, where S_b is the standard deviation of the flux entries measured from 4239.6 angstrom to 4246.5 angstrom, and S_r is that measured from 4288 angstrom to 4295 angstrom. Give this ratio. 0.91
